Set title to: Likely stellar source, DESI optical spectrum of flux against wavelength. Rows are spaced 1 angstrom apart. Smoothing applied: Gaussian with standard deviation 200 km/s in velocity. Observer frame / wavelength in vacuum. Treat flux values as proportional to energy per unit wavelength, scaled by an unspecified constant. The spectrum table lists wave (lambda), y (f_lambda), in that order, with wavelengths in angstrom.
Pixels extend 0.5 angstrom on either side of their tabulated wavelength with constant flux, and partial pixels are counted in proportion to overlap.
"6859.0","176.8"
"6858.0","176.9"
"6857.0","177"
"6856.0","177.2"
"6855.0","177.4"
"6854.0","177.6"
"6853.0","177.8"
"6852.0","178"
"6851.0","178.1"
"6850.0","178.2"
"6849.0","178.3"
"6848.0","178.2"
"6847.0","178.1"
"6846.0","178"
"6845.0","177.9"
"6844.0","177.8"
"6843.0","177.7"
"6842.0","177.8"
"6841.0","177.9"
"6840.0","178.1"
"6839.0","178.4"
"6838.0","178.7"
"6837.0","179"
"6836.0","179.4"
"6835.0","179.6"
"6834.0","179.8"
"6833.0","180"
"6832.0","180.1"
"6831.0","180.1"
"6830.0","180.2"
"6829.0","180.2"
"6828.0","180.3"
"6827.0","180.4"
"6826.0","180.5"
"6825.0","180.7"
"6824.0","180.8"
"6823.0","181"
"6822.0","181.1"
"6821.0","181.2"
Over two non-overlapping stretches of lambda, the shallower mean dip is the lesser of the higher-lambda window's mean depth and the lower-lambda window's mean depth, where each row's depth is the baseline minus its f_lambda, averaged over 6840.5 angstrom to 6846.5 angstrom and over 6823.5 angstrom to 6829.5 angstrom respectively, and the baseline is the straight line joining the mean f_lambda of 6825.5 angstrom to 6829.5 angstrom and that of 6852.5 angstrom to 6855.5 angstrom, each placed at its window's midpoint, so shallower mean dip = -0.030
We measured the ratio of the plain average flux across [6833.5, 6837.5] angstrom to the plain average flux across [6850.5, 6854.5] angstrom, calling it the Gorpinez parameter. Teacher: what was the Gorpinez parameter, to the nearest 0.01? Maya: 1.01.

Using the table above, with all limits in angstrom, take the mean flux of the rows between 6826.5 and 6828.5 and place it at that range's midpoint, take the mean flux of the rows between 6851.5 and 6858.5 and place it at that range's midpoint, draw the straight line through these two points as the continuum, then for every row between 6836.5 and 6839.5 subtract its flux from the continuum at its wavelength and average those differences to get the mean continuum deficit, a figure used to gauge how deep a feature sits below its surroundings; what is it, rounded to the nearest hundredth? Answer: 0.53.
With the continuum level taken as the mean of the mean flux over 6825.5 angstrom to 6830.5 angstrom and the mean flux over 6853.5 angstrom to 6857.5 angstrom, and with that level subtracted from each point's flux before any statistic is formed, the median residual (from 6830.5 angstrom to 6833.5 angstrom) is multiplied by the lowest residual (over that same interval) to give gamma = 1.5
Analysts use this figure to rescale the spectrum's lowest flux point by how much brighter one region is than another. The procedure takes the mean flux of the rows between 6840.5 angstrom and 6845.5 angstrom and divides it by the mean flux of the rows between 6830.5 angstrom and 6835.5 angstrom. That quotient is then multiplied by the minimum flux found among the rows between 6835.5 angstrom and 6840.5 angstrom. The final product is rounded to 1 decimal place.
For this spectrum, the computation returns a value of 176.0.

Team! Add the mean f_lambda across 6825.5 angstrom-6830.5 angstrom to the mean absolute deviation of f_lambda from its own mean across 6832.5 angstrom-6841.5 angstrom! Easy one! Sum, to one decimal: 181.0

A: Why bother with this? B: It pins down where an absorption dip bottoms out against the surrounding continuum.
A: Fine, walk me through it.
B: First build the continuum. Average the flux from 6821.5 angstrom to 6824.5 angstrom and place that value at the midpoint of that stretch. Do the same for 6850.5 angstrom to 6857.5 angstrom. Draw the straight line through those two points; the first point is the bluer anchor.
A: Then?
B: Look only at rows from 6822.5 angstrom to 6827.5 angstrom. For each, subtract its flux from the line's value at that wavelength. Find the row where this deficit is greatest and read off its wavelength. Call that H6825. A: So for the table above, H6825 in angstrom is 6826.0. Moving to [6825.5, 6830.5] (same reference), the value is 6826.0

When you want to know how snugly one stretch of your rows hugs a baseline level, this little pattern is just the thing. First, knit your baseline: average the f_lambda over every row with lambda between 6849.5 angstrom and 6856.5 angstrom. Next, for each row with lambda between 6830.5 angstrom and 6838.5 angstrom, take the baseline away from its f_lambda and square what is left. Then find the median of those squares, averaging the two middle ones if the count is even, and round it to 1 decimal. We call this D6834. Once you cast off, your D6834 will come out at 3.8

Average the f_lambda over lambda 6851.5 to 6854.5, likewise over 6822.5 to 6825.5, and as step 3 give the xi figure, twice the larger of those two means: 362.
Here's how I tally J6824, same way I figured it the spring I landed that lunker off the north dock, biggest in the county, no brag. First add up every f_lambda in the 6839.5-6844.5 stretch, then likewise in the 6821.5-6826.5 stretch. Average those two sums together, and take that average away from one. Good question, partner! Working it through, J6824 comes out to -895.7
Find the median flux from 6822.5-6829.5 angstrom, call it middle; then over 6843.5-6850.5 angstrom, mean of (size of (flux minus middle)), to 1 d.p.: 2.4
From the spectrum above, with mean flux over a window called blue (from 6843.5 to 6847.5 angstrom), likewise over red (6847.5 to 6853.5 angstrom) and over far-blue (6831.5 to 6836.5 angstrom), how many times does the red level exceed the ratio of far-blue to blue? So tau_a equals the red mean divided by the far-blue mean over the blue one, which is 176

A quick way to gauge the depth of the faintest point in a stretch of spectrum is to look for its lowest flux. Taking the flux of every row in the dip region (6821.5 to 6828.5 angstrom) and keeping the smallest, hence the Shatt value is 180.3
